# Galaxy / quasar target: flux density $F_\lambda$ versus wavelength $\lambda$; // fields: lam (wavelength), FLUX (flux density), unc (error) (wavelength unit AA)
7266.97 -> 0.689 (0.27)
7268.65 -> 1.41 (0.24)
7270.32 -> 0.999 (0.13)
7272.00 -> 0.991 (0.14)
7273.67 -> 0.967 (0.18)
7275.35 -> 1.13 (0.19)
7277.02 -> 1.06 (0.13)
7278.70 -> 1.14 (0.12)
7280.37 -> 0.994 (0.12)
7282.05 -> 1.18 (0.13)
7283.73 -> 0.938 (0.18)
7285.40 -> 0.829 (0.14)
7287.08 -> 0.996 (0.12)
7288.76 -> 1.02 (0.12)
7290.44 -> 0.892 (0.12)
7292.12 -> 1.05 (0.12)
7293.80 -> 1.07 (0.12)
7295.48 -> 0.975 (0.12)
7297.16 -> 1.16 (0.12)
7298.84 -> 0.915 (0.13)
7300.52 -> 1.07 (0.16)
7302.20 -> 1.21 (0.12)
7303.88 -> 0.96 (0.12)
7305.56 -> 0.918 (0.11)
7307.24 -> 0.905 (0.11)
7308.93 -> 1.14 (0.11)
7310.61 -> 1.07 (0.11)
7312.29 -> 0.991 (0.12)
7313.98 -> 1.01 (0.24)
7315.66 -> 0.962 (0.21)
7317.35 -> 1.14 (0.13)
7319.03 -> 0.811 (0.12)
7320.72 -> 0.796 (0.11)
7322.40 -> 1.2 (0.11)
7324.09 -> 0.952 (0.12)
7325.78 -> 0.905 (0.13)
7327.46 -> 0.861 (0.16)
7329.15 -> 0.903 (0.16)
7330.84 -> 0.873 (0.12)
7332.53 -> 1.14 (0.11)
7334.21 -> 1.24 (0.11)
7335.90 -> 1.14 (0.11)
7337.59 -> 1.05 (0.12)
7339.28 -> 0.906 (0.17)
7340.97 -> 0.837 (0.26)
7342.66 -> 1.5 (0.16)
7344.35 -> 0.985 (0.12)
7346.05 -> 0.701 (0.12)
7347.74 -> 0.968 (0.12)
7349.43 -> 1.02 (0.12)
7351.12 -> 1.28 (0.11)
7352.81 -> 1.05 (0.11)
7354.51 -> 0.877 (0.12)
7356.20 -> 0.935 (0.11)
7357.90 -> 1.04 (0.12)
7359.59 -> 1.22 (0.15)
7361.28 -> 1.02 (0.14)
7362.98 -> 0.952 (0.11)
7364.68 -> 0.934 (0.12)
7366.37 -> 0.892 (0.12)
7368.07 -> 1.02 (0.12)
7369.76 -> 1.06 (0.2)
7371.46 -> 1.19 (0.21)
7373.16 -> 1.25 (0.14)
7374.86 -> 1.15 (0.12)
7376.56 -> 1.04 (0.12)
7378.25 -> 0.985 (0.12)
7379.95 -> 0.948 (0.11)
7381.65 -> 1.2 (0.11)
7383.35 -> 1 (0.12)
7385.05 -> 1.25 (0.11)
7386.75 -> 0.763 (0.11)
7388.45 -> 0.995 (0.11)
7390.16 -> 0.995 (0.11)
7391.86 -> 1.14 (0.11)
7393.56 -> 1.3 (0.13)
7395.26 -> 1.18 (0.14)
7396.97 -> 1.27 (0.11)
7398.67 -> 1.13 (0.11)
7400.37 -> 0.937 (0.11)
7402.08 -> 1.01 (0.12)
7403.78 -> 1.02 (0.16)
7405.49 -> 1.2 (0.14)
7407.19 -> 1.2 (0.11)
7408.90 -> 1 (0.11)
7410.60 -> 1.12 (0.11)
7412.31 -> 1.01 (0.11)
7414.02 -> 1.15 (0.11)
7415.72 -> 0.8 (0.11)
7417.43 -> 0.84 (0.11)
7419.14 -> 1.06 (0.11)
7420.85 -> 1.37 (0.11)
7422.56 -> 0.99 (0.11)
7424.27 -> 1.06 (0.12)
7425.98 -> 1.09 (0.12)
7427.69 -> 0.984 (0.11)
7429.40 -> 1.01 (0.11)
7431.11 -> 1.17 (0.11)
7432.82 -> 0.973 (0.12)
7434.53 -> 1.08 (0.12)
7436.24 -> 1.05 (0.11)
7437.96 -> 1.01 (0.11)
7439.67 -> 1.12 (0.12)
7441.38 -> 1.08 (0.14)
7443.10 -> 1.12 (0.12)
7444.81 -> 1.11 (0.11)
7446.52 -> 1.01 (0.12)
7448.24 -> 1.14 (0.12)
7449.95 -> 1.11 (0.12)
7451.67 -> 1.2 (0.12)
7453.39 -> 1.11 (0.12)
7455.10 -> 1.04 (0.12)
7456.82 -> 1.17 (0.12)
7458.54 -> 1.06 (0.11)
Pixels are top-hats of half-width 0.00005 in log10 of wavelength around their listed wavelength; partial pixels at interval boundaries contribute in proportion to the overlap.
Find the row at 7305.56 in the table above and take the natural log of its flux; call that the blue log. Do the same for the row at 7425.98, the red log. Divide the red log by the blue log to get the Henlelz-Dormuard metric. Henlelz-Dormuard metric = -1.0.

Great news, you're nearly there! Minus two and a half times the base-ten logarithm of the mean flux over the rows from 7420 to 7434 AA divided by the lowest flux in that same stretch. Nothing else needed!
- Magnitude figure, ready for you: -0.11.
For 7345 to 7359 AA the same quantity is -0.37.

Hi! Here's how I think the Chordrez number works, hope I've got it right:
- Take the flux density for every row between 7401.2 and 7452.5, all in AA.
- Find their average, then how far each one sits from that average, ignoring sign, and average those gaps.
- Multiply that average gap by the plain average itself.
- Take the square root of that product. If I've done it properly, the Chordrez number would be 0.29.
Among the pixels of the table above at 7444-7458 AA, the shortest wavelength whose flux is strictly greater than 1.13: 7448.24 AA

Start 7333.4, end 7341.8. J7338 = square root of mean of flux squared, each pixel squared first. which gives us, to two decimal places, 1.05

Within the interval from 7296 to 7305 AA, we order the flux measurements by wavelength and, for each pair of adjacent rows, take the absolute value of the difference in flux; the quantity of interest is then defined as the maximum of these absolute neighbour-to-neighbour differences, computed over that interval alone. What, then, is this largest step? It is 0.250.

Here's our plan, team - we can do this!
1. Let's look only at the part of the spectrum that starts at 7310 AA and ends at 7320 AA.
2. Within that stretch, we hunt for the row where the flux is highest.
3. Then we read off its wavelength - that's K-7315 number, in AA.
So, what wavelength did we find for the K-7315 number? 7317.35 AA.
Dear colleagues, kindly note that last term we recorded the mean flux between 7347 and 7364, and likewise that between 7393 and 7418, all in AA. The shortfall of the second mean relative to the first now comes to -0.042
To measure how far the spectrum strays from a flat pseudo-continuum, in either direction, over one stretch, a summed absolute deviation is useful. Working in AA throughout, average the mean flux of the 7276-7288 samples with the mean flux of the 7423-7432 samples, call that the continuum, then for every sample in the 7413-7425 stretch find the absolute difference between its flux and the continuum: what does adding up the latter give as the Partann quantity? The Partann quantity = 1.0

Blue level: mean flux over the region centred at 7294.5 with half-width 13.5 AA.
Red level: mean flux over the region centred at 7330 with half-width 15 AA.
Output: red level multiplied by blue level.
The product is 1.02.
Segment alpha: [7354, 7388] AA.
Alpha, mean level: 1.04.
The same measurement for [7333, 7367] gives 1.03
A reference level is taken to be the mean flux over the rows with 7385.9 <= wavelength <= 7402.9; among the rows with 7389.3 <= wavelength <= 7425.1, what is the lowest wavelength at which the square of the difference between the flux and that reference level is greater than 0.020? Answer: 7393.56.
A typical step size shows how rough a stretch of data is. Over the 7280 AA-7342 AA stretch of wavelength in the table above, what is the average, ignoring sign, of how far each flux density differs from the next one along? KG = 0.131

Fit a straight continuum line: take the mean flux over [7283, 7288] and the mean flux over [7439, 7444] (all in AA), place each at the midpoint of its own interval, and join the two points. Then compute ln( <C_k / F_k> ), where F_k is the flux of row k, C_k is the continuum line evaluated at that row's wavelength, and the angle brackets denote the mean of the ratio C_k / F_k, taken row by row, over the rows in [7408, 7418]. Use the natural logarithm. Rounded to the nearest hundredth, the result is 0.10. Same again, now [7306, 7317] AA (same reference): -0.06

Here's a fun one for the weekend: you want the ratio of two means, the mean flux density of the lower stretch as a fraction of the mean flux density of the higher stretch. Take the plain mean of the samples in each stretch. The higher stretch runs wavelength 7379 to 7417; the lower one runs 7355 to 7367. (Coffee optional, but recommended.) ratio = 0.93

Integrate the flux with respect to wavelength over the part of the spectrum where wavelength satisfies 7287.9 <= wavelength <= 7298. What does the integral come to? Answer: 10.4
